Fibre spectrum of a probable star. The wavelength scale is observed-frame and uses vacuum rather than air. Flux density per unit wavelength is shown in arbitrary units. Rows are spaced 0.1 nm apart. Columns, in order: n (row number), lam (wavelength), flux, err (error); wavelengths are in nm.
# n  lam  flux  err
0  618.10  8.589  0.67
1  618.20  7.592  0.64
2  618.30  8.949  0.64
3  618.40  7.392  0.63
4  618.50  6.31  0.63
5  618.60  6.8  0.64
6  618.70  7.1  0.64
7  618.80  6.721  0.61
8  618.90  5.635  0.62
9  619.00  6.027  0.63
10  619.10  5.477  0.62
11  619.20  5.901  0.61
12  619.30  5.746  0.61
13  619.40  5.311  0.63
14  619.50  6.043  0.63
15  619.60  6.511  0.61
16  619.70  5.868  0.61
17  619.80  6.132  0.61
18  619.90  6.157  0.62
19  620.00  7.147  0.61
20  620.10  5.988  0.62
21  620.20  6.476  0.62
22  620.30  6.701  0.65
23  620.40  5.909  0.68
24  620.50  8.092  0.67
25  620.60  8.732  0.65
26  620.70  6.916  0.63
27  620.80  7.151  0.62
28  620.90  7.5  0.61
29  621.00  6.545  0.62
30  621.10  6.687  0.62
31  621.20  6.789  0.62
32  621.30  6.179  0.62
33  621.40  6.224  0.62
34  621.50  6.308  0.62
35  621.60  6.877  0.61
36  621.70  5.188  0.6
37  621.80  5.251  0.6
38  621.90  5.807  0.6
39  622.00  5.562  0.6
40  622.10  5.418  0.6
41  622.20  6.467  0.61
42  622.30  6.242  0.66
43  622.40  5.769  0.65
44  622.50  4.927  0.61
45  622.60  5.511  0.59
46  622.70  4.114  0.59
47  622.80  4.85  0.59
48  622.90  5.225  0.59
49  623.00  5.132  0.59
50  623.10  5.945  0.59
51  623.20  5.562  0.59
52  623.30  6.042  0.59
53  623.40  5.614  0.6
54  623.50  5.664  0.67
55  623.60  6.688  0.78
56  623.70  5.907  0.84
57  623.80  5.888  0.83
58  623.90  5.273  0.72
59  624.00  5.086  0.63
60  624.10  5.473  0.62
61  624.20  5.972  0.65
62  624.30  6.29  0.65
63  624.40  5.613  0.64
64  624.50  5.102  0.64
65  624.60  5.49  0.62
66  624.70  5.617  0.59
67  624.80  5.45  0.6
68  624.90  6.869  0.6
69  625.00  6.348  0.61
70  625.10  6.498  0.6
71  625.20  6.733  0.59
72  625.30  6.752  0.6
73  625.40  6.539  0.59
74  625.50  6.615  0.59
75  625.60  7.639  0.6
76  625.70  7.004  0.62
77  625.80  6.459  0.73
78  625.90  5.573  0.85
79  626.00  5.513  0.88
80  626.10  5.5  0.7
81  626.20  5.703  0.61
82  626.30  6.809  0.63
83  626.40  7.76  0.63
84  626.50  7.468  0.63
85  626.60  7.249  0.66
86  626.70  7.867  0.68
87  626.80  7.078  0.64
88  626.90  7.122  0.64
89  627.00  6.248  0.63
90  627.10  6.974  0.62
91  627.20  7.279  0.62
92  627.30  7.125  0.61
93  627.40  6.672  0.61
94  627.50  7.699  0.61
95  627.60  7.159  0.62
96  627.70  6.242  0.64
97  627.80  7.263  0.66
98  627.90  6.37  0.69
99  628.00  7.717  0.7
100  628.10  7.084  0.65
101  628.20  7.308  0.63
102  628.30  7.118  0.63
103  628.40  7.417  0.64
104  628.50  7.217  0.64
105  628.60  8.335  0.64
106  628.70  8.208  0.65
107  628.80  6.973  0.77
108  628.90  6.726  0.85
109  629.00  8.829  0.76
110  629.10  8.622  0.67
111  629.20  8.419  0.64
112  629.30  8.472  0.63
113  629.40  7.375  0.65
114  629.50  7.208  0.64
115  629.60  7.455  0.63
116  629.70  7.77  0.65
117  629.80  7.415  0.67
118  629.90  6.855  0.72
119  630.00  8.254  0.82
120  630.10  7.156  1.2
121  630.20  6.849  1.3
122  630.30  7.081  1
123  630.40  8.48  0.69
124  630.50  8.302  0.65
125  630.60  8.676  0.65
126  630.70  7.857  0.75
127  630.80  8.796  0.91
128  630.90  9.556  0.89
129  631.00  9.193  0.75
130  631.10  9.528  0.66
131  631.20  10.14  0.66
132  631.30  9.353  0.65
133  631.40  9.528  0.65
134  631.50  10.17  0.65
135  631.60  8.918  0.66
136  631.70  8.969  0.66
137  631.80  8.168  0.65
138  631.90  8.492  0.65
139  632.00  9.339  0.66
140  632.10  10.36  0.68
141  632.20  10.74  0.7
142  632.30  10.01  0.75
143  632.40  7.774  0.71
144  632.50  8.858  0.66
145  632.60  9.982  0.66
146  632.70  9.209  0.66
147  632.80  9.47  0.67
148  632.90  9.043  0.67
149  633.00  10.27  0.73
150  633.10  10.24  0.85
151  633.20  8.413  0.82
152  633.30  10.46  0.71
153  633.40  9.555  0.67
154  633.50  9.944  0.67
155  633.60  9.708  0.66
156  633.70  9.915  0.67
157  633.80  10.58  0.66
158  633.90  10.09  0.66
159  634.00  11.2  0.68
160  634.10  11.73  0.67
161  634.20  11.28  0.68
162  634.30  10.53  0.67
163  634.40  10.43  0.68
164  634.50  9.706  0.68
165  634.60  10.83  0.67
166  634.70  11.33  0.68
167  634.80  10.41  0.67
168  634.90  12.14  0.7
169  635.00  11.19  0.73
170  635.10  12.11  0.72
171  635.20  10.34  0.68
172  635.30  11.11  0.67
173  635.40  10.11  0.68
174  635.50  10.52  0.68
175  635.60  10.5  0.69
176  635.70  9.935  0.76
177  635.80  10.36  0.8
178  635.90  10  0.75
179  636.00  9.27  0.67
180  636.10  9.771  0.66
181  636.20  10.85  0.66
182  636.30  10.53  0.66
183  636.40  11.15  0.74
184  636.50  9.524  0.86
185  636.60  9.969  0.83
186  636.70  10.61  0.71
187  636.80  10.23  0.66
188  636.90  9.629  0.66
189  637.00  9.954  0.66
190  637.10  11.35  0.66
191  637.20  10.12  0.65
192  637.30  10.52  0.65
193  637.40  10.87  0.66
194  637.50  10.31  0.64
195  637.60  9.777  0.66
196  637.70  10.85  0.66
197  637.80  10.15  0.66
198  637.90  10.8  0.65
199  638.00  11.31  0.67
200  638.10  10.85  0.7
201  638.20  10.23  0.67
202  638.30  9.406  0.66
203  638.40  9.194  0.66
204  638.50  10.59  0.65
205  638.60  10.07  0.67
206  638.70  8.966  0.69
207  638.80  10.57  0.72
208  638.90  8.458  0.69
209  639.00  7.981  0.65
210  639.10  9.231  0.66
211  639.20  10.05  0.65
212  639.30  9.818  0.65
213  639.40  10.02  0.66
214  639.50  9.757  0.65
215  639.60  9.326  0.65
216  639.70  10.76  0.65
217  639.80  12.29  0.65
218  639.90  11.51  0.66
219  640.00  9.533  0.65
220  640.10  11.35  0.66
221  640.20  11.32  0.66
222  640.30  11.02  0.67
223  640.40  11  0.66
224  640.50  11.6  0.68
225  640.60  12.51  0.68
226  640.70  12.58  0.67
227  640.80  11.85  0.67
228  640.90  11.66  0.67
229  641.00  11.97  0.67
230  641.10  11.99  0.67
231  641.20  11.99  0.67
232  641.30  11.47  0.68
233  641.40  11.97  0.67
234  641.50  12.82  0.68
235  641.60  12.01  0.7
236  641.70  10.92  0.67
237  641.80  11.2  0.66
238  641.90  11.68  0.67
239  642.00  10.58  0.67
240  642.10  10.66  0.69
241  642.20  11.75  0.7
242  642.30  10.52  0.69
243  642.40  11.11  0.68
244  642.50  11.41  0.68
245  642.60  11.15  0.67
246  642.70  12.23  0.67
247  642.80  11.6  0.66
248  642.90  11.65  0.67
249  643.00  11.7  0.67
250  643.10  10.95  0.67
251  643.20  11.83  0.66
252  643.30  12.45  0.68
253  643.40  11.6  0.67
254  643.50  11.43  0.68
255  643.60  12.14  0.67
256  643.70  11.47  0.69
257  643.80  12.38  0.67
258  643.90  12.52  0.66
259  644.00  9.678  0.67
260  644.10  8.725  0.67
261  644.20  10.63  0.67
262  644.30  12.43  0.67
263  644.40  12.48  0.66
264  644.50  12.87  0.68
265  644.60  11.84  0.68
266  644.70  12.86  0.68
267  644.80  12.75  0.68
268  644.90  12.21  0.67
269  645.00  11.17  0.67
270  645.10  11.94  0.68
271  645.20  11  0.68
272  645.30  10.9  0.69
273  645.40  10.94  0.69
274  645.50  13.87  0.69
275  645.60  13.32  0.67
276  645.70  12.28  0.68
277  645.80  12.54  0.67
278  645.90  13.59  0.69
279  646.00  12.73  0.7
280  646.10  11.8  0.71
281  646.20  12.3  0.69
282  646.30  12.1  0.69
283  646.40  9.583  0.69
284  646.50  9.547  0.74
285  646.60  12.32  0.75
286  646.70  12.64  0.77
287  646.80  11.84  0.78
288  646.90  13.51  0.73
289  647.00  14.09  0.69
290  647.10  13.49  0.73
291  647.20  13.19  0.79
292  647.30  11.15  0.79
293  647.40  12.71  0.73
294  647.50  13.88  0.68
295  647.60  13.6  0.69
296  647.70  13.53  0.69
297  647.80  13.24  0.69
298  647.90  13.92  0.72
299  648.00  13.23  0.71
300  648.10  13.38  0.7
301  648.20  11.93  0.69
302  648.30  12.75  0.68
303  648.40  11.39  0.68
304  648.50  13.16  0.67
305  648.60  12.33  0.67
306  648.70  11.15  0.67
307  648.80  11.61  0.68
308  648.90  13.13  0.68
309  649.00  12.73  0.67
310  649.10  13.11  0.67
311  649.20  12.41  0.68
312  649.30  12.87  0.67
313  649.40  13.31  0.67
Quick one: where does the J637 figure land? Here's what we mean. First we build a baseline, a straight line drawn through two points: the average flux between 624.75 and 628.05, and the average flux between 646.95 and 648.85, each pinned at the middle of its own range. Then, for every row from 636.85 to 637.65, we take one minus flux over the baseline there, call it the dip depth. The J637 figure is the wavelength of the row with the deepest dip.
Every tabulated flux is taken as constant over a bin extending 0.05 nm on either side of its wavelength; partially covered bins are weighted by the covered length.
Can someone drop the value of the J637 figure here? 637.60 nm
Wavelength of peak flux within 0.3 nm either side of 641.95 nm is 642.20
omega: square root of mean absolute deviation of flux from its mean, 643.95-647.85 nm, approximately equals 1.01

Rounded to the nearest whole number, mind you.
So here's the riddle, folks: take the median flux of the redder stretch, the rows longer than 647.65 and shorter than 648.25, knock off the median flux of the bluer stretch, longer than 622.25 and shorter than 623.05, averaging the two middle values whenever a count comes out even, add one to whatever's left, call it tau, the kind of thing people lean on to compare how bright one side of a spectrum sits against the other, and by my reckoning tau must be 9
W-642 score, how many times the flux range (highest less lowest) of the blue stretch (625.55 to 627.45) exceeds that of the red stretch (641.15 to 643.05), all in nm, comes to 1.0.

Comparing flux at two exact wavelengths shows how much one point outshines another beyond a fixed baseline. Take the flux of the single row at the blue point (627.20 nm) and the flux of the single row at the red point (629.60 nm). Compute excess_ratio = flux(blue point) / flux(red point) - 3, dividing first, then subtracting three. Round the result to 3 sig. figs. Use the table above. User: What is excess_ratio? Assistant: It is -2.02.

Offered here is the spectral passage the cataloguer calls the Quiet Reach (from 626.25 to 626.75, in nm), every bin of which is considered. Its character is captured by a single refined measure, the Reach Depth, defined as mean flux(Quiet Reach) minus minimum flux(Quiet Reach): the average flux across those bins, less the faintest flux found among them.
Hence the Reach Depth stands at 0.62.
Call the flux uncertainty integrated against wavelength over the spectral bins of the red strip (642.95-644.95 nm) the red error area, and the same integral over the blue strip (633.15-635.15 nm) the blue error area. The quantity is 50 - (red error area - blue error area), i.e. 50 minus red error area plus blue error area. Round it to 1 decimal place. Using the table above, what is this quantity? 50.0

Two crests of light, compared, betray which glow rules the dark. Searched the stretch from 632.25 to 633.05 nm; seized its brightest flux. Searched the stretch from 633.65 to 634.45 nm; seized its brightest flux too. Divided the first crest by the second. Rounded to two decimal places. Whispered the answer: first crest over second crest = 0.88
